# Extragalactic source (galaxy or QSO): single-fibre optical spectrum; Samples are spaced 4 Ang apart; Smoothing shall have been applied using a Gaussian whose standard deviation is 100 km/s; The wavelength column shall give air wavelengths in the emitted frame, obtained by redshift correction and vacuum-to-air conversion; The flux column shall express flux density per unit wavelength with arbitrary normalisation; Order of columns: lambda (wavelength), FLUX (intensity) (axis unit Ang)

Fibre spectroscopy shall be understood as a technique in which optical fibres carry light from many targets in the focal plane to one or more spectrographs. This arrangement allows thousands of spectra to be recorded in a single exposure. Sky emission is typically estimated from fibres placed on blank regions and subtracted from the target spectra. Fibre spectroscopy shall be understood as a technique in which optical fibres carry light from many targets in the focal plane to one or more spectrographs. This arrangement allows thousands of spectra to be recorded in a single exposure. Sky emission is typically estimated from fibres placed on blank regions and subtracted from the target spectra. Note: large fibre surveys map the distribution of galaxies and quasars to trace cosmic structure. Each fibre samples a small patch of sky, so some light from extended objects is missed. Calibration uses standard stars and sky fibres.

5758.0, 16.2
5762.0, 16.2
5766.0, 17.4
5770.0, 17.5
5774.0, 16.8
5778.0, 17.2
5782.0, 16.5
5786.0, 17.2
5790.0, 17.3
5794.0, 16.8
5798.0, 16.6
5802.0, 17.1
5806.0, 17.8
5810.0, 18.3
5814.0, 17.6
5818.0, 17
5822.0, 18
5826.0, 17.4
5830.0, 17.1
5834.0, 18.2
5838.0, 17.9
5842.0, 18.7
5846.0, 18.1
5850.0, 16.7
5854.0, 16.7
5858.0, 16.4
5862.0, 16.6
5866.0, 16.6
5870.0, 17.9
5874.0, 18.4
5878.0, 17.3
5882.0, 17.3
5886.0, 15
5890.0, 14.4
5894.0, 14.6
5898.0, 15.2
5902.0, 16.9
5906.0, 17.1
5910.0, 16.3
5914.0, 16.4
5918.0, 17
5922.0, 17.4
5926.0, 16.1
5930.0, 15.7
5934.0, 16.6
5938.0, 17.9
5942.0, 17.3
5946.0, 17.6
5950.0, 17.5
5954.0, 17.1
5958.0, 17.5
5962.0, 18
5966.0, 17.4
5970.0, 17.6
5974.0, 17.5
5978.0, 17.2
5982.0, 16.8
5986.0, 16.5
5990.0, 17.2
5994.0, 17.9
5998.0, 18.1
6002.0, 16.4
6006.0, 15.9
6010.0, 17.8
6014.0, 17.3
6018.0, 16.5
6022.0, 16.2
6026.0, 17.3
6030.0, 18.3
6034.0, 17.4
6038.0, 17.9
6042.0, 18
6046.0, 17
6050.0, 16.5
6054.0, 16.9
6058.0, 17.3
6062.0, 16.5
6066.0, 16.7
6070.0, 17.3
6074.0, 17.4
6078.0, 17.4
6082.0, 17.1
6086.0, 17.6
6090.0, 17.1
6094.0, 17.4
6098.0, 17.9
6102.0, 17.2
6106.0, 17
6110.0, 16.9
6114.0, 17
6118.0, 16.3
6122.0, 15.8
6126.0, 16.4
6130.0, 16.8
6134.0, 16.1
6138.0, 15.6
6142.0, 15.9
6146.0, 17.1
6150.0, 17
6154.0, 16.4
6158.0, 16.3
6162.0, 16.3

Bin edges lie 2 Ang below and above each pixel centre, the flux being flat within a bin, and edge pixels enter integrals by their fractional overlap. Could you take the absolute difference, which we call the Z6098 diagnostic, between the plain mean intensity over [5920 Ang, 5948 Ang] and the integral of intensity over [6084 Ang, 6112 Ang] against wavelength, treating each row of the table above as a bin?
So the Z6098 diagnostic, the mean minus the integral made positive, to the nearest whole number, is 467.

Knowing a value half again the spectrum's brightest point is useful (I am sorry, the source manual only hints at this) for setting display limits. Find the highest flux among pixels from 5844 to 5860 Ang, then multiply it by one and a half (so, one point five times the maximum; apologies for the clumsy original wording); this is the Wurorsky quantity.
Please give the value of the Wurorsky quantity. 27.15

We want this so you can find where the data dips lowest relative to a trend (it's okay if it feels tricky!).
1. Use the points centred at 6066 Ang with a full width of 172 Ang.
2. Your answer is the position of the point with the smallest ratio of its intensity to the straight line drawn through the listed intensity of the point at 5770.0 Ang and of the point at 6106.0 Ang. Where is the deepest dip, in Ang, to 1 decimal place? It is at 6138.0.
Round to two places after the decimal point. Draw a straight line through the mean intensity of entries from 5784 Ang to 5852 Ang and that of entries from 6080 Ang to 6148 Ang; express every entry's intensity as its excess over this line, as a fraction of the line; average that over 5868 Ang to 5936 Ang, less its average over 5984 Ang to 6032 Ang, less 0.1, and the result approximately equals -0.15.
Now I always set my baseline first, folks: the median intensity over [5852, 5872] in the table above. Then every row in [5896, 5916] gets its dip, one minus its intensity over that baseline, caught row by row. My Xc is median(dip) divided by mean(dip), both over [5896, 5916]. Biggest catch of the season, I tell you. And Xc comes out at 0.91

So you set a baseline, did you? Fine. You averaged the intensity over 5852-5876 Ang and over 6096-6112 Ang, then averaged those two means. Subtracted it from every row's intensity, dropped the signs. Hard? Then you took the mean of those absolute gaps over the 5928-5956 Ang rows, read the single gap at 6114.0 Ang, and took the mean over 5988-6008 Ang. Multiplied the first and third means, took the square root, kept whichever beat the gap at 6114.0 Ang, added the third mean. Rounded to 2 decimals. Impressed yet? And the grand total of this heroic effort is 1.37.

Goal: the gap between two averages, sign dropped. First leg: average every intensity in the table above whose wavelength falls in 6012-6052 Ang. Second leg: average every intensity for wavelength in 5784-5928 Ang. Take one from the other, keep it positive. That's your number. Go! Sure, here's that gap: 0.26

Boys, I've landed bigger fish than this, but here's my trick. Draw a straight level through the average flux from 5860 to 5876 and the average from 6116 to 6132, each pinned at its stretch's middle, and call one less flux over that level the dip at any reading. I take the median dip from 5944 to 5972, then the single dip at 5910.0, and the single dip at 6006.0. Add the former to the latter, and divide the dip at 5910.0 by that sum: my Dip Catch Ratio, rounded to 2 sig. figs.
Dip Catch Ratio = 2.1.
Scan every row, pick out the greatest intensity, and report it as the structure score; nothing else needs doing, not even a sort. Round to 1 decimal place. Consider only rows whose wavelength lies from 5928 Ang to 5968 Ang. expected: 18.0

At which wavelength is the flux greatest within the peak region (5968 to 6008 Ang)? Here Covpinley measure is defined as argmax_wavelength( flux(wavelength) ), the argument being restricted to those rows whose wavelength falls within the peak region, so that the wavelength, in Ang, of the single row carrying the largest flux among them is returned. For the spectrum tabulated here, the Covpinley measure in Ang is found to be 5998.0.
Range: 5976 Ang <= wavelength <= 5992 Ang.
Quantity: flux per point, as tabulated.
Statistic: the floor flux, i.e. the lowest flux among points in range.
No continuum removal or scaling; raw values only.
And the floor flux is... 16.5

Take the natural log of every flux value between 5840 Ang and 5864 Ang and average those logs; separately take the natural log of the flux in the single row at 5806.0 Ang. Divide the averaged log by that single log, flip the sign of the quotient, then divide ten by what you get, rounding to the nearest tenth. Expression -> -10.1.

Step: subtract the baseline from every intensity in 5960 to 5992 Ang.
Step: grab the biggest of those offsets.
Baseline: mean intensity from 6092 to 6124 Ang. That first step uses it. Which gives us 1.06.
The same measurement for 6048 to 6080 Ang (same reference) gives 0.46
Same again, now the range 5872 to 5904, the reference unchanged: 1.46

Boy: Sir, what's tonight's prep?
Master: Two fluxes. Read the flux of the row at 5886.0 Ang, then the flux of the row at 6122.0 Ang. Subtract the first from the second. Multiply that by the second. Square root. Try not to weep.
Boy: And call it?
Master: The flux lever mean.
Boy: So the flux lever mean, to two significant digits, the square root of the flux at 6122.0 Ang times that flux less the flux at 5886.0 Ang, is 3.6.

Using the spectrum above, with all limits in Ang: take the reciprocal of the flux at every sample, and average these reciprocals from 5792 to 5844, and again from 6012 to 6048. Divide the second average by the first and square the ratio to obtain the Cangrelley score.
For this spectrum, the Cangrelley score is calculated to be 1.03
